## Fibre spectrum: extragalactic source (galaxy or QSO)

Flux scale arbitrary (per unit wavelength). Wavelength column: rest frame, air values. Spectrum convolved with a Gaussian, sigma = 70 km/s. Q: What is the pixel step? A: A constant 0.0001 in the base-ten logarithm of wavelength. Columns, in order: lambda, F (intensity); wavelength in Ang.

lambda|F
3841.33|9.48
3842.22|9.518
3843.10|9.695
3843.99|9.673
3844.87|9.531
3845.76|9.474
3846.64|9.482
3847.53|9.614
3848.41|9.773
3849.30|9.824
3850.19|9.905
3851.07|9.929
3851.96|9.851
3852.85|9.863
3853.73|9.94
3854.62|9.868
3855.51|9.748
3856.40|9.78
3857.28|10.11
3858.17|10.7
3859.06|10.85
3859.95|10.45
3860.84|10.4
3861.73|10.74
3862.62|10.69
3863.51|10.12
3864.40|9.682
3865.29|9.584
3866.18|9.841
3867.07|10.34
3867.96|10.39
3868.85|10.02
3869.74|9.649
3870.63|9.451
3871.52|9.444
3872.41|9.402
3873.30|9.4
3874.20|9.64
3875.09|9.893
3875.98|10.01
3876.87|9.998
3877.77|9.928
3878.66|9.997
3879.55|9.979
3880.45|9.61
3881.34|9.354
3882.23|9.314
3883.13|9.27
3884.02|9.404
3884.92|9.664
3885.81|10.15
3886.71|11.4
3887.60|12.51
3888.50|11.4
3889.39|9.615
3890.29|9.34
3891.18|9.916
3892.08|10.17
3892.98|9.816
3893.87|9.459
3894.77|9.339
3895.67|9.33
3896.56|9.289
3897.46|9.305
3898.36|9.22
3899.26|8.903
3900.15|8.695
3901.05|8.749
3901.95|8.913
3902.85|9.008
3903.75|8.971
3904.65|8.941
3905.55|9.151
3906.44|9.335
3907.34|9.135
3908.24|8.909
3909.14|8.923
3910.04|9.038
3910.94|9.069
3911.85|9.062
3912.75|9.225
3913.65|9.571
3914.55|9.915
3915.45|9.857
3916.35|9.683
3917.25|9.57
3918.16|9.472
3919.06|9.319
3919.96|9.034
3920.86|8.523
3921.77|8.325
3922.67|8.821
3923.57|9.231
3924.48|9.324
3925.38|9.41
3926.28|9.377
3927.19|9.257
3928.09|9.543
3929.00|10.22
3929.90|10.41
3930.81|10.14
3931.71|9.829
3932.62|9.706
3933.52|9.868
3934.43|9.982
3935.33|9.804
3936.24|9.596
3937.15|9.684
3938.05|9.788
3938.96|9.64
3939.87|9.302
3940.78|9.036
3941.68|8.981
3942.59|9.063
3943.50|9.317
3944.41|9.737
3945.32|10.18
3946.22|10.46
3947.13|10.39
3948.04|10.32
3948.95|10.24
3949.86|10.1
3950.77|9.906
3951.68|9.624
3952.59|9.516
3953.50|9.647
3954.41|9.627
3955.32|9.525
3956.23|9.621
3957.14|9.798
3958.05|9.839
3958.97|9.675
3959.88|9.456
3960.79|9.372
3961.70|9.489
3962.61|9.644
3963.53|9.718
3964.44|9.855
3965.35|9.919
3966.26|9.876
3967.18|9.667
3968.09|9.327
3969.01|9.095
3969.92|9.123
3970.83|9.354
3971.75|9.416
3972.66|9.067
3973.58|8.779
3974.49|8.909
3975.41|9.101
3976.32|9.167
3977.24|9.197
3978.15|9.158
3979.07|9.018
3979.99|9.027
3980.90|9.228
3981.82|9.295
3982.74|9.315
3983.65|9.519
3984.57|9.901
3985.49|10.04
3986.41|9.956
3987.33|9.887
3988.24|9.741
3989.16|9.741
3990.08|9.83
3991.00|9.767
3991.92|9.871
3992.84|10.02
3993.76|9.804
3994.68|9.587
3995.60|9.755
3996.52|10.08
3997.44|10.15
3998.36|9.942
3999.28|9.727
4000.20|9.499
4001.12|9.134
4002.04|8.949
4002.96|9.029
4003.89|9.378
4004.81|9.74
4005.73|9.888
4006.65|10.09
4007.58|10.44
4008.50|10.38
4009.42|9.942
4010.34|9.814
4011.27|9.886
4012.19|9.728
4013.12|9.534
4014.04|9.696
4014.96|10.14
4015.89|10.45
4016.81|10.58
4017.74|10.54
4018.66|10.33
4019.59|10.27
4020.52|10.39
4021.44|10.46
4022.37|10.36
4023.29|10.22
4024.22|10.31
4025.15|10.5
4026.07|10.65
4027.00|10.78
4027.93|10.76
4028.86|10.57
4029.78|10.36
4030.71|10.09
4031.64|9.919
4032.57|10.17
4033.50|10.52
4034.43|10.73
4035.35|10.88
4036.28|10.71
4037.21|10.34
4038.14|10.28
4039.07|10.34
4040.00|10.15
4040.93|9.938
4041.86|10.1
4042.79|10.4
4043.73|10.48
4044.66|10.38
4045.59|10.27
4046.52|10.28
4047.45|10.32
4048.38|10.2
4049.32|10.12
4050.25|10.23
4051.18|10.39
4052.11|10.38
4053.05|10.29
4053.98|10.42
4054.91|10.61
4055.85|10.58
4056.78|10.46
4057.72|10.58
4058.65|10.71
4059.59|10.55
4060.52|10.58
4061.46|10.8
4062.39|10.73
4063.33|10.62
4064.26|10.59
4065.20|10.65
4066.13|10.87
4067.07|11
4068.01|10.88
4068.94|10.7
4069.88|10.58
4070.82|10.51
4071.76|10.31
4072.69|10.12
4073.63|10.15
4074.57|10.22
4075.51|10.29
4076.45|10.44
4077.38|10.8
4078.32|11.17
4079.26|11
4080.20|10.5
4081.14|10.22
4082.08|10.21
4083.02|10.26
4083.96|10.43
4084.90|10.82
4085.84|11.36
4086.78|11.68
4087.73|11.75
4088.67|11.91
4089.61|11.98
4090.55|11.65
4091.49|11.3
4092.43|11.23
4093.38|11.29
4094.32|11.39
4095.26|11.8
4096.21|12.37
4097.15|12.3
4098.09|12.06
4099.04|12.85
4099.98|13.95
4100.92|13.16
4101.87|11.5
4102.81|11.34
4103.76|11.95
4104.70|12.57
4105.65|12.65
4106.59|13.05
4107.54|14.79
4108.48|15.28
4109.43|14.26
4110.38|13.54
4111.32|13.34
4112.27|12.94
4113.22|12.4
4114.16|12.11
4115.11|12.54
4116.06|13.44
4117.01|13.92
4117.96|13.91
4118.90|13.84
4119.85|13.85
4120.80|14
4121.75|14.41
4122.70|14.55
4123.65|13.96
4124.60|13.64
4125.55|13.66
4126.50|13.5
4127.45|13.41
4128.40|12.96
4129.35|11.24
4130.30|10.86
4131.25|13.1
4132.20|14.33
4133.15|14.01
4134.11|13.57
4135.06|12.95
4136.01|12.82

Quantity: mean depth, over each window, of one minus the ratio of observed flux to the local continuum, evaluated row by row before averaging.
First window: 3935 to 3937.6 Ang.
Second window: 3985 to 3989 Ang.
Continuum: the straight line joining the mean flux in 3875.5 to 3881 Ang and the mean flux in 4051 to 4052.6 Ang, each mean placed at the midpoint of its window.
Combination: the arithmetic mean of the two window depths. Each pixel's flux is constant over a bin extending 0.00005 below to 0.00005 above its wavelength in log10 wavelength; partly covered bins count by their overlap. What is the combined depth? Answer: 0.03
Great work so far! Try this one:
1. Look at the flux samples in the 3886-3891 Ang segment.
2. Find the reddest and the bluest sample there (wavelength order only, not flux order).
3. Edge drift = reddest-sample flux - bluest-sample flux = -2.1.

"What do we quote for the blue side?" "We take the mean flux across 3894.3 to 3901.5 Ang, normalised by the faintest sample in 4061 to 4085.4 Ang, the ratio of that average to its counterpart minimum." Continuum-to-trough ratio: 0.90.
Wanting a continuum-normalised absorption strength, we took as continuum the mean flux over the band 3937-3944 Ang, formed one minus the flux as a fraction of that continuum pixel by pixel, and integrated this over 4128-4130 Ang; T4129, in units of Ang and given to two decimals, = -0.56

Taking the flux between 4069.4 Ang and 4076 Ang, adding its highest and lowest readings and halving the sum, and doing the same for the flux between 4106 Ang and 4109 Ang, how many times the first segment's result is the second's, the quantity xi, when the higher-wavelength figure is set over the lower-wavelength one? 1.37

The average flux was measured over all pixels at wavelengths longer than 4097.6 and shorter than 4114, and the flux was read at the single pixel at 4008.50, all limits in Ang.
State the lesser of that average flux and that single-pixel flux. 10.4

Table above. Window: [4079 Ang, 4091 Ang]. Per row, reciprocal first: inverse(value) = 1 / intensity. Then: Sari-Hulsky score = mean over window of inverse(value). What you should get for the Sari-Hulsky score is 0.091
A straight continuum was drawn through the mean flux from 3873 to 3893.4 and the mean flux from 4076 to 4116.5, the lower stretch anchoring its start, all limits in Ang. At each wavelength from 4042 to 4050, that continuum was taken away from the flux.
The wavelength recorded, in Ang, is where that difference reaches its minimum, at 4049.32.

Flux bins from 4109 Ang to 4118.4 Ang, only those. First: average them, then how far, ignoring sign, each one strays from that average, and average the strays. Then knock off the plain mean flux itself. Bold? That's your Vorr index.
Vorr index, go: -12.6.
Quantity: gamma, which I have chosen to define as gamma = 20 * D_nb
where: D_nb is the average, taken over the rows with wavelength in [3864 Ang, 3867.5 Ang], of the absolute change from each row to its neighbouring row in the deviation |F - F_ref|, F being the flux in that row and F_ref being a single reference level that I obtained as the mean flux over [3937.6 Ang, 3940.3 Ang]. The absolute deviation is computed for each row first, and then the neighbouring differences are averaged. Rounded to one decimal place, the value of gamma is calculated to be 5.7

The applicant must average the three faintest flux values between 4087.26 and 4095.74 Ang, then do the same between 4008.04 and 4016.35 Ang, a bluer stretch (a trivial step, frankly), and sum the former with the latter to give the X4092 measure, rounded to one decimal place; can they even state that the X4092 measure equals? 20.9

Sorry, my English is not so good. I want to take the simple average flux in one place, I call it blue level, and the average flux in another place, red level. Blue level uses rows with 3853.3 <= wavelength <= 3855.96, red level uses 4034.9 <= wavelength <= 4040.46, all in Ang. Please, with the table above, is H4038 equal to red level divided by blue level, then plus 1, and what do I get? 2.06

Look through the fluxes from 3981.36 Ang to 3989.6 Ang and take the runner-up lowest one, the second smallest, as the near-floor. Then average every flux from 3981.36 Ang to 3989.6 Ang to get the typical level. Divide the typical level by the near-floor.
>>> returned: 1.04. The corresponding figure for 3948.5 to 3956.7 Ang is 1.02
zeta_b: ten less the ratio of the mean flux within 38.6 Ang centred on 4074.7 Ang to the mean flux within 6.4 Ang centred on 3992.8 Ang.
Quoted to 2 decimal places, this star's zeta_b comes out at 8.90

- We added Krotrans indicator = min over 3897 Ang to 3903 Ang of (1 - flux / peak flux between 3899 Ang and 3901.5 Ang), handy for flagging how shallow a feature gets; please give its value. -0.045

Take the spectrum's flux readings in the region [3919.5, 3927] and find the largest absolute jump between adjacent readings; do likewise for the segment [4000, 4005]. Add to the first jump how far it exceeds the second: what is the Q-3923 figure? 0.7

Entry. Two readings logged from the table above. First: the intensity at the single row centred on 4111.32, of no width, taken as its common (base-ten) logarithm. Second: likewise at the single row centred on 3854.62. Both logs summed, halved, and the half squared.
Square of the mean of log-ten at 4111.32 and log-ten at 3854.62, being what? 1.12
